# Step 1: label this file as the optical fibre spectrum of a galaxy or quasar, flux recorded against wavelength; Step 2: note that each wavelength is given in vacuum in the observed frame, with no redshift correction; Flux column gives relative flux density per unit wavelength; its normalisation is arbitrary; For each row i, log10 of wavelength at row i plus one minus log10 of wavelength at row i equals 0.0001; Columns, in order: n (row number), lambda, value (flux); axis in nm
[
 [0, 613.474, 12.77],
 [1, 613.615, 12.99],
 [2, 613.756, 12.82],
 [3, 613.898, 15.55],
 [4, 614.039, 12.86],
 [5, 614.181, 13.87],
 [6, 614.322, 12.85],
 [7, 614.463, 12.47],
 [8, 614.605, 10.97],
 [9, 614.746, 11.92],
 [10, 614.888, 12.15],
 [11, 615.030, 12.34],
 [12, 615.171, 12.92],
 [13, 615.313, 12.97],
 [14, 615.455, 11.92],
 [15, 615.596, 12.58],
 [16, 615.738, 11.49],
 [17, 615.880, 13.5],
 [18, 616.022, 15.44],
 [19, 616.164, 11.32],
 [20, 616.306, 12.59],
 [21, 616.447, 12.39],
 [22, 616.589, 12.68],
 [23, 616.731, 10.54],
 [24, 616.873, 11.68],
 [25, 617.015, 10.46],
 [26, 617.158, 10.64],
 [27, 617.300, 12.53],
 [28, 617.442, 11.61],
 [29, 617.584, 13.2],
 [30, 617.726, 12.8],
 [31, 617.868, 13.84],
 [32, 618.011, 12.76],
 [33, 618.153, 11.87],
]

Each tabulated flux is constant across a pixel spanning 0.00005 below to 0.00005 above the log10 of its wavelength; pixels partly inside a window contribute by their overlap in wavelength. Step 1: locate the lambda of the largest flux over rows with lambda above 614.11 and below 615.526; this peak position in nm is 614.181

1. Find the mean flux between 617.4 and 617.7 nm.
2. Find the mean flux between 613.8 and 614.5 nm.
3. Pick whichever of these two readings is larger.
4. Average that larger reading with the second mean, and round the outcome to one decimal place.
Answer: 13.5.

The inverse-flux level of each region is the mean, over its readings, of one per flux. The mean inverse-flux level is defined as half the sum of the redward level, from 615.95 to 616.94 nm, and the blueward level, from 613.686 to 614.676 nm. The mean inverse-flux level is 0.080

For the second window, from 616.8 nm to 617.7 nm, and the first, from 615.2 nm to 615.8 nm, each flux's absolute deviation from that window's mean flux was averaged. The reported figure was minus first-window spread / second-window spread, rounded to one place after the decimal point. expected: -0.7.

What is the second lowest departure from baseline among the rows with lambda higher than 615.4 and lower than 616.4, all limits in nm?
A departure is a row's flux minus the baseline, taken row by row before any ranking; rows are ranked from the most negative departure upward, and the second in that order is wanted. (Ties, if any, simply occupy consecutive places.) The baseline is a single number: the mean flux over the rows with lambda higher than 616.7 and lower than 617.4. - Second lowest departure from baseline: 0.3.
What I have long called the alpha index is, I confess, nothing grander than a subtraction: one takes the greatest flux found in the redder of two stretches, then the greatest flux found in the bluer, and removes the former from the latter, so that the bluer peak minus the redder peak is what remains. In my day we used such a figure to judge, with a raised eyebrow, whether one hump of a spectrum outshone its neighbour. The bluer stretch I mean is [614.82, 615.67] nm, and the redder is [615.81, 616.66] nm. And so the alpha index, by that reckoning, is -2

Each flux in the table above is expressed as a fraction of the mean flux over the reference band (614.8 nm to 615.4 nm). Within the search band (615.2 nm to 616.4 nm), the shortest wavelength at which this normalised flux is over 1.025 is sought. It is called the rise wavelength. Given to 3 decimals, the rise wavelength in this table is 615.313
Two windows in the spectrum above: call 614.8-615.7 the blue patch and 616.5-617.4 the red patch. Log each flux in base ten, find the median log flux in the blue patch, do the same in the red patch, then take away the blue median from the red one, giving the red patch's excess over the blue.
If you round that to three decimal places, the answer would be -0.048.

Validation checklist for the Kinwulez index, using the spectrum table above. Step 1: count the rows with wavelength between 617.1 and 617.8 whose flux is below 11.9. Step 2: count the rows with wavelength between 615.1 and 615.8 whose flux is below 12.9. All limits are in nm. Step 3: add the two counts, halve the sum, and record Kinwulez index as 2.5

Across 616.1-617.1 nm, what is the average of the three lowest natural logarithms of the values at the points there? 2.38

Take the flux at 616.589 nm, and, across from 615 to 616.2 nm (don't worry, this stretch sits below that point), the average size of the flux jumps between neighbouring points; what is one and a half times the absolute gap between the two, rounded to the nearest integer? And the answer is 17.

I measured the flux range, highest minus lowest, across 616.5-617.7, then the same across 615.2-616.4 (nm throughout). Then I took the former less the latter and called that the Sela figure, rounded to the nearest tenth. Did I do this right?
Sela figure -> -1.4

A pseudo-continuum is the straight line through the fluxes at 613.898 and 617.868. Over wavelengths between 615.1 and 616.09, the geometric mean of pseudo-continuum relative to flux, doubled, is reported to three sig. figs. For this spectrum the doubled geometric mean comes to 2.29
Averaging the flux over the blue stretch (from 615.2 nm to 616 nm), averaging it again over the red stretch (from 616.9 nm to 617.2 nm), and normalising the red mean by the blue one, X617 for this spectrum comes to 0.84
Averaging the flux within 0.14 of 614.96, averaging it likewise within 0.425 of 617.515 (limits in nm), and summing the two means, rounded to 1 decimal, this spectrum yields 24.7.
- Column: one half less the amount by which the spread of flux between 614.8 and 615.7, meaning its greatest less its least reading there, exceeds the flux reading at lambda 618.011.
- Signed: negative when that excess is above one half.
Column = 12.2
